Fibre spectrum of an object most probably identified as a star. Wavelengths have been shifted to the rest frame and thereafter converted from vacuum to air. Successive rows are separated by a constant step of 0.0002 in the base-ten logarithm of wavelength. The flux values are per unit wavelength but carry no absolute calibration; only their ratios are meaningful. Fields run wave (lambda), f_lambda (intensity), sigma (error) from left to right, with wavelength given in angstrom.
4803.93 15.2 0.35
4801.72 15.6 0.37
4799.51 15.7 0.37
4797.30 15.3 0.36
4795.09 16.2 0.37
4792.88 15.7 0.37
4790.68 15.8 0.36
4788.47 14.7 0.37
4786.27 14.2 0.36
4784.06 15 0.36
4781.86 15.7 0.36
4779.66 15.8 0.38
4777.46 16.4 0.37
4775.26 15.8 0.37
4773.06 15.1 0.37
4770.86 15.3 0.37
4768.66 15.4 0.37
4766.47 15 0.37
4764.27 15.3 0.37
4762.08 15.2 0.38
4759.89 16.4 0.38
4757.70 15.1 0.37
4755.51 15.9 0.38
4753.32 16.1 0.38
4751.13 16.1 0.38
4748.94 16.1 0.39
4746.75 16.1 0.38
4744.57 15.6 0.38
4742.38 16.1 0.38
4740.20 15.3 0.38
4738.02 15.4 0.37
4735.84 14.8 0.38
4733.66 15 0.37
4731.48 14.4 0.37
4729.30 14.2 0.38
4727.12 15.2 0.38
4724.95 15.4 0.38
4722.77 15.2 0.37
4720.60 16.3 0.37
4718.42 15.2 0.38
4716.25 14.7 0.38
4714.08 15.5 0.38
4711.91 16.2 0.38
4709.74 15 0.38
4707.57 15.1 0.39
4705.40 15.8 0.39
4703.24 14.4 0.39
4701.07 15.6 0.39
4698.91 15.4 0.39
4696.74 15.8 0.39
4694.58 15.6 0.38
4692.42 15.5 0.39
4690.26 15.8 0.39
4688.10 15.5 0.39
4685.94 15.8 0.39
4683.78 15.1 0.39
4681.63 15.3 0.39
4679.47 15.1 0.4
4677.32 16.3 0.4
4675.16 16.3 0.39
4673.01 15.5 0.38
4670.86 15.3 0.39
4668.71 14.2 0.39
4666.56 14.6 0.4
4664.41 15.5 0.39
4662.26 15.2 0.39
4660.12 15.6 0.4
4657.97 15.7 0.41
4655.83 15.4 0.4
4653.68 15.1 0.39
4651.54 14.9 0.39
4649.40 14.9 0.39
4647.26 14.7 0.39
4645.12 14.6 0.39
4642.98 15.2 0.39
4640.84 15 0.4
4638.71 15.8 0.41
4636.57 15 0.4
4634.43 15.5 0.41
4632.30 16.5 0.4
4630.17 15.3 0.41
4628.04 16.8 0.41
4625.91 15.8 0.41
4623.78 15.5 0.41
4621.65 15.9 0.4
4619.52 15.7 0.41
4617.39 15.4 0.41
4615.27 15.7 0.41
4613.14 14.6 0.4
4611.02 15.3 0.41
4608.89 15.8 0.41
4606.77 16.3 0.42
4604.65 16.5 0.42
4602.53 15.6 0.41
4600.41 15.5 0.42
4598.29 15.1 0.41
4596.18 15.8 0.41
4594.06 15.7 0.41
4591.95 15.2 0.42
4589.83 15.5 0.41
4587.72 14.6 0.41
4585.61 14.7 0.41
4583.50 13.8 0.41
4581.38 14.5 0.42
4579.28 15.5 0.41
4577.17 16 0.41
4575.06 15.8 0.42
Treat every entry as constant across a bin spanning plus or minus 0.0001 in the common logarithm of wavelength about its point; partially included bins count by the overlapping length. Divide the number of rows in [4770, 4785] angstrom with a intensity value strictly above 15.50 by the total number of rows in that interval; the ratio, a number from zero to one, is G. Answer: 0.6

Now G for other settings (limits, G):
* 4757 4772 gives 0.1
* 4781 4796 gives 0.6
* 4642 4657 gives 0.0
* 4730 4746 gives 0.3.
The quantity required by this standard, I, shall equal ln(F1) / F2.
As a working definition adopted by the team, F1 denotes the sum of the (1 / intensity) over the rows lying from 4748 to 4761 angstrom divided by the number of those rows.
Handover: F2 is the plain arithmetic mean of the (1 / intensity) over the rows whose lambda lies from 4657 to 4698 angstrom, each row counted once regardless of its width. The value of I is -42.8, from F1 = 0.0627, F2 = 0.0648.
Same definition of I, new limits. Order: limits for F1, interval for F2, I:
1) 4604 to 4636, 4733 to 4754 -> -43.1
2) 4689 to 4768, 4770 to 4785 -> -42.6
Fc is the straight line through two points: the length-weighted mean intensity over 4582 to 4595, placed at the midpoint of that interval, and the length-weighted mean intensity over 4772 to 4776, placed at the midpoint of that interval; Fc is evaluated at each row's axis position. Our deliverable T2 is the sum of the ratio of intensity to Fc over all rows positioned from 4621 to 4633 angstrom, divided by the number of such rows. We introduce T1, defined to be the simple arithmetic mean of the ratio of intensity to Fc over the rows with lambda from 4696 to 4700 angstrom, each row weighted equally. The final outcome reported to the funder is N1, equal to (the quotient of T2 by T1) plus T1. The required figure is 2.06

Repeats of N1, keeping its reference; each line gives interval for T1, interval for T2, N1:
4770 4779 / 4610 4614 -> 2.00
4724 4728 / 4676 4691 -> 2.03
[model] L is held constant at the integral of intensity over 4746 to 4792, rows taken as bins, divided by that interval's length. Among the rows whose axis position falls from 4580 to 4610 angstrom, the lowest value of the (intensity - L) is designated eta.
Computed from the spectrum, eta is -1.7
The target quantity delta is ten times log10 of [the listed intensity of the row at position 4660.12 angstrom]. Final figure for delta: 11.9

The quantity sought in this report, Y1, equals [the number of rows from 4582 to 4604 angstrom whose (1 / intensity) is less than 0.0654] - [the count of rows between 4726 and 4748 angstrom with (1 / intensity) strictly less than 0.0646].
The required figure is 2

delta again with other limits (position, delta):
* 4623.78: 11.9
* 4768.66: 11.9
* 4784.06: 11.8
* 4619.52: 12.0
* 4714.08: 11.9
